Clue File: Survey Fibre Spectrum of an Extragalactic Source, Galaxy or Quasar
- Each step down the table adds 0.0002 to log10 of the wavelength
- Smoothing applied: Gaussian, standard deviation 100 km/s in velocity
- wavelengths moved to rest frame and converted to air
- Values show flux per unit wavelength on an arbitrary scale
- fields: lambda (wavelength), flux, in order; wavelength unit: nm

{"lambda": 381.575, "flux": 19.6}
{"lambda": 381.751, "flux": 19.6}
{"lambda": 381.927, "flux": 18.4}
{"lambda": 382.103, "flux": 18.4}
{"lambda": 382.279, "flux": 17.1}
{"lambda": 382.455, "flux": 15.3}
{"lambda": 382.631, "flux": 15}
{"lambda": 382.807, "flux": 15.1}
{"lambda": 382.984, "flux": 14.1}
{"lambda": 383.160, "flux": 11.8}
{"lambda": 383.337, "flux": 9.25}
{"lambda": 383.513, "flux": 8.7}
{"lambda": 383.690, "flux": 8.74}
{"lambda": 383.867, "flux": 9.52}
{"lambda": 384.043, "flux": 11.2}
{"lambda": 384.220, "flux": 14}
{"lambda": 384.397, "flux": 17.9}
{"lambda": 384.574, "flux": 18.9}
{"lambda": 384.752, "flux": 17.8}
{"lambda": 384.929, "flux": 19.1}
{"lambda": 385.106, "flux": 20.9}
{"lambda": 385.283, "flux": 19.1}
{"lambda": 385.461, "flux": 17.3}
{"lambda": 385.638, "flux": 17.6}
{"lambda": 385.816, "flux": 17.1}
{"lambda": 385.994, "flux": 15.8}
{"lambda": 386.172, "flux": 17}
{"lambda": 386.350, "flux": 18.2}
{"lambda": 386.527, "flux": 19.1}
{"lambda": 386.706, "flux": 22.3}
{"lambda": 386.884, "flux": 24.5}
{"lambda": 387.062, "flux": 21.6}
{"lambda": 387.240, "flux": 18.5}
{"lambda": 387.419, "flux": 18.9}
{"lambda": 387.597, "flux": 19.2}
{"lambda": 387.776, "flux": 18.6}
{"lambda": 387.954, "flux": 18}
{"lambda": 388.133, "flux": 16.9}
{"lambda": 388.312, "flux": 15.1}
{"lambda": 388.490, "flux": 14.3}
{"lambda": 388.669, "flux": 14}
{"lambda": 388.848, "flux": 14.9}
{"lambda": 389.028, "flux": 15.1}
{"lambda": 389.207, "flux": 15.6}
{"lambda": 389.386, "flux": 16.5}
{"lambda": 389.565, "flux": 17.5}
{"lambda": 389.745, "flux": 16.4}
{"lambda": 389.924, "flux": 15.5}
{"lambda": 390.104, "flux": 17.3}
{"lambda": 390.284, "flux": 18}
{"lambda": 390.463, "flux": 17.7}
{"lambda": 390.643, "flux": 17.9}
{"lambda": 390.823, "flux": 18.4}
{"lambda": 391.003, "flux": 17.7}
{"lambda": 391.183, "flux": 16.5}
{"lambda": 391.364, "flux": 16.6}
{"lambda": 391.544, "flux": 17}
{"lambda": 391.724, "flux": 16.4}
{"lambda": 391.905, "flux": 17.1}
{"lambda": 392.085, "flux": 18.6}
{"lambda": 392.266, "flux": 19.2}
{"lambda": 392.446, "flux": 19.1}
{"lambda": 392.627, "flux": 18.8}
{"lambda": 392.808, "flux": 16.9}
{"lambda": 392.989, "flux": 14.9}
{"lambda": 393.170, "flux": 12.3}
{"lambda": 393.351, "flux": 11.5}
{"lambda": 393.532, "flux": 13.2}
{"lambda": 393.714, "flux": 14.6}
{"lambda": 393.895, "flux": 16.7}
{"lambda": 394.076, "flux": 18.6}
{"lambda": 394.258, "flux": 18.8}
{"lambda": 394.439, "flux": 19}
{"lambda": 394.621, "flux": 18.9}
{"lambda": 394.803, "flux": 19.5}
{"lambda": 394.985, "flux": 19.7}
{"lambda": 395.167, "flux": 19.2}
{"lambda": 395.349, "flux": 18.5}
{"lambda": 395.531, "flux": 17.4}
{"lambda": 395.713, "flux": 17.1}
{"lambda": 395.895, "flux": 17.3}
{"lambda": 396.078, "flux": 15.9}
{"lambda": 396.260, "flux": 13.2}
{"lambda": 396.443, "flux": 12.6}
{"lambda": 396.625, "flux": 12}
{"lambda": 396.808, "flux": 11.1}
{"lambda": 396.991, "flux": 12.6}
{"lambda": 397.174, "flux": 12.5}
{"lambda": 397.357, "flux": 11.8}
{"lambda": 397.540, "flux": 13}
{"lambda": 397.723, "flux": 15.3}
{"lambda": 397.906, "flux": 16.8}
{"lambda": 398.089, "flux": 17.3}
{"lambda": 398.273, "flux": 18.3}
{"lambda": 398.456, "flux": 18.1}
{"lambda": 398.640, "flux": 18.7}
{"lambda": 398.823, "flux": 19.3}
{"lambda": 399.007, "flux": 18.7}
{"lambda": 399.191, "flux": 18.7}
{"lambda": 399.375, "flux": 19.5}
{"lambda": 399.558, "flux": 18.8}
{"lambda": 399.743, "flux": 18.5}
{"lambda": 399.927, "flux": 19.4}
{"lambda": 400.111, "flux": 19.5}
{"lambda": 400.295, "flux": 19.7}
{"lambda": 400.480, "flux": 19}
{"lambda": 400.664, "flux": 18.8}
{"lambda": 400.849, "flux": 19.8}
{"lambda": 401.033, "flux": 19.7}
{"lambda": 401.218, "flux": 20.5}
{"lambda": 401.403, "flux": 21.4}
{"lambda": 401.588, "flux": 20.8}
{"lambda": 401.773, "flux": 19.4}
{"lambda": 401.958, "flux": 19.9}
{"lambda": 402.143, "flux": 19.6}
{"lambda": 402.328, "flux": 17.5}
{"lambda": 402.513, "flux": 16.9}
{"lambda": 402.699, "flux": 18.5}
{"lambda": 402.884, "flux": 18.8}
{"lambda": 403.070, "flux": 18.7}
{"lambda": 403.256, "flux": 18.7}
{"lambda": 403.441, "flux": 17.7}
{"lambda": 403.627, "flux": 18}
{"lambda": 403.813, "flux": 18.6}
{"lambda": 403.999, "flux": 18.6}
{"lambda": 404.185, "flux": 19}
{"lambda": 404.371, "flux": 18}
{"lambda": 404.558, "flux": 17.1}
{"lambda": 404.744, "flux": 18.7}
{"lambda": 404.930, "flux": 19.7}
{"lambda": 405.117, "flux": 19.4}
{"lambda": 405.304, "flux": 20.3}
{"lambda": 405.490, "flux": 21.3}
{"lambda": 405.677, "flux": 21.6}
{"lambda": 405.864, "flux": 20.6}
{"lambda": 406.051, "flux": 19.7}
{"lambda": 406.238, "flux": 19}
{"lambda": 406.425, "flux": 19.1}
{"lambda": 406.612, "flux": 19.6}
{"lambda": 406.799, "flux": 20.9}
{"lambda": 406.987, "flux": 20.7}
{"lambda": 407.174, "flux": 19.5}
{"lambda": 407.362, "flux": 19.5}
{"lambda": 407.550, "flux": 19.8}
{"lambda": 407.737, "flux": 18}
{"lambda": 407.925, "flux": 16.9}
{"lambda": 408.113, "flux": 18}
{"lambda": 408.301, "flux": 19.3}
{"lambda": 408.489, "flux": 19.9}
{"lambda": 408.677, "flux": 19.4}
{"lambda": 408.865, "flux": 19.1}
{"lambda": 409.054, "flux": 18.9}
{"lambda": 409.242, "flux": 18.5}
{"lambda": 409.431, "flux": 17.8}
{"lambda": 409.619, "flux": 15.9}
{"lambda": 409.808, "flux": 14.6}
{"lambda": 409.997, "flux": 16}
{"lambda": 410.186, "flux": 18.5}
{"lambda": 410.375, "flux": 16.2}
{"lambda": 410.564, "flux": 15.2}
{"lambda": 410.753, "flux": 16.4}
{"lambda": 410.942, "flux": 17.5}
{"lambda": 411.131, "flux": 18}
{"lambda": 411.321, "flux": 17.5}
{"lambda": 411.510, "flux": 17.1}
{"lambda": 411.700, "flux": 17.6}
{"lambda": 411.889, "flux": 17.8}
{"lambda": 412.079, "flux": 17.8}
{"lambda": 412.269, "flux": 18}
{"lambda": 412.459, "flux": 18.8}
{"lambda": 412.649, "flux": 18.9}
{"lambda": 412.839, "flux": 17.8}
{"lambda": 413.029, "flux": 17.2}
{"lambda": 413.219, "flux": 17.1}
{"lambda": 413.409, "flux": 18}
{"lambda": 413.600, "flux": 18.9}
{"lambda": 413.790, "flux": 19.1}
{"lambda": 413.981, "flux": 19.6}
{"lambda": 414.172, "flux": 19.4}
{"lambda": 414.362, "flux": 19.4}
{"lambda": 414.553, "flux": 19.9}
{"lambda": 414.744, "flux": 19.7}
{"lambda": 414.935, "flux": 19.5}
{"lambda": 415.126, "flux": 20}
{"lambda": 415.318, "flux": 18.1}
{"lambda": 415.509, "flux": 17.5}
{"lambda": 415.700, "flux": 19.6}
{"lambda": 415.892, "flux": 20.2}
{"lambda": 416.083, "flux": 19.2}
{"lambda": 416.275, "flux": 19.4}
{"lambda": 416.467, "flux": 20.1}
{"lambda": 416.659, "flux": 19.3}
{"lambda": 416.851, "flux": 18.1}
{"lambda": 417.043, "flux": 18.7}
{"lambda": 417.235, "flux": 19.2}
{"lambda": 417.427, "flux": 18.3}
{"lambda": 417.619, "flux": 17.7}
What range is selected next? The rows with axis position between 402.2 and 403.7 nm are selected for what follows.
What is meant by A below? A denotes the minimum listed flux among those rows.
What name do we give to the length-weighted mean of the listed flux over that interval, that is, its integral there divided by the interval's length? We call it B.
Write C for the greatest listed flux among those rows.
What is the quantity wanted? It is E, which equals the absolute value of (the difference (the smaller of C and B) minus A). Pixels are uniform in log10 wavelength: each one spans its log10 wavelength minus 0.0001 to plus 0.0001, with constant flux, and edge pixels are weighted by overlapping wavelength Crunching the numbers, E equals 1.2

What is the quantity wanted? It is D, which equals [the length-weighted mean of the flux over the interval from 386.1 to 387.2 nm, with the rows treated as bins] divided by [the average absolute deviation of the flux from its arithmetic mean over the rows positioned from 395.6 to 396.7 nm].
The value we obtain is 10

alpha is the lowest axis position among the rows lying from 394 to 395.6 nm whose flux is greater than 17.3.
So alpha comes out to 394.076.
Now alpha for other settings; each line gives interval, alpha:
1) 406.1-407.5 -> 406.238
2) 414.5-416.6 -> 414.553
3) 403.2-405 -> 403.256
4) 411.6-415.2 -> 411.700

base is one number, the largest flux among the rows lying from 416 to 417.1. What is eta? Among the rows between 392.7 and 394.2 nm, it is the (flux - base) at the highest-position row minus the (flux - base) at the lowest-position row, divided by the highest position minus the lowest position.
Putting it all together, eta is 1.3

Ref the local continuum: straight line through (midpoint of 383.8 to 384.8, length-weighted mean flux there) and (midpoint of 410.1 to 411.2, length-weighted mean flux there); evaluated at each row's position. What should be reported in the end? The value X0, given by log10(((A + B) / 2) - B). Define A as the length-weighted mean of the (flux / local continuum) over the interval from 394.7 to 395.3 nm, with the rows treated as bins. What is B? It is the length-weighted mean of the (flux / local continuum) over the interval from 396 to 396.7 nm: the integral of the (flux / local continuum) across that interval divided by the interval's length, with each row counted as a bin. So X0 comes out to -0.7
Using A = 1.23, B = 0.85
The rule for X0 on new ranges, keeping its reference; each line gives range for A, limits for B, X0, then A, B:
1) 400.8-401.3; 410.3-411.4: -0.9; 1.24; 0.99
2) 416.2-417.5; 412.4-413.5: -1.7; 1.09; 1.05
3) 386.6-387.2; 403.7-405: -0.8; 1.48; 1.12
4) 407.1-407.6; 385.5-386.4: -1.8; 1.17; 1.14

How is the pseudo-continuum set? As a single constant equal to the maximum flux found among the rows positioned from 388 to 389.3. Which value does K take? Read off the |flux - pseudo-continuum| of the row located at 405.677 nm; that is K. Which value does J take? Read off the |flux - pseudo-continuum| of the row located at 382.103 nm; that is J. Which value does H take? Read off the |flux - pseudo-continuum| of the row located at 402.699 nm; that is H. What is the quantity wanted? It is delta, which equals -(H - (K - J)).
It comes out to 1.6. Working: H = 1.6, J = 1.5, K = 4.7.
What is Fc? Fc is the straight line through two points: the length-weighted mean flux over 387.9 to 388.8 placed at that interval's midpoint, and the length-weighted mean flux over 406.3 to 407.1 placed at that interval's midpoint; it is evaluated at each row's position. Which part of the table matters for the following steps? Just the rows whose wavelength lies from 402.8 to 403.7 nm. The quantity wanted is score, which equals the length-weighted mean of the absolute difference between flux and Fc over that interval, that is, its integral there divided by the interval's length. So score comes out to 1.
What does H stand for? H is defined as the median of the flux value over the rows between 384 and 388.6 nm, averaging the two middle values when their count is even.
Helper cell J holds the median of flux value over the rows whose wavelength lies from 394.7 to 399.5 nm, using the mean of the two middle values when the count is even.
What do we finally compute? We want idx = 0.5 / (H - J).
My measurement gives 0.6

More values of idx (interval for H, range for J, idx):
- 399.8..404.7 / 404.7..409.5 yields -0.9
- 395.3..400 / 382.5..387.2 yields 5.0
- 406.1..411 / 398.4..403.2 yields -1.1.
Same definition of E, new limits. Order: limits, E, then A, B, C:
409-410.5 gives 2.4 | 14.6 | 17.0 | 18.9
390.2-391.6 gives 1.0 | 16.5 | 17.5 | 18.4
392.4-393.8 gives 3.5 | 11.5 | 15.0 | 19.1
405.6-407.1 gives 1.1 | 19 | 20.1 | 21.6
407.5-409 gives 1.9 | 16.9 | 18.8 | 19.9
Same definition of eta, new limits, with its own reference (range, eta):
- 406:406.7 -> -0.2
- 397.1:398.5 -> 4.4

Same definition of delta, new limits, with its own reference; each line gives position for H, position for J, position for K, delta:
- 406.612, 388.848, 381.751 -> -2.0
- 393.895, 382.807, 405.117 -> 0.5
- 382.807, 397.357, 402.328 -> -6.3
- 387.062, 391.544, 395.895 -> -4.4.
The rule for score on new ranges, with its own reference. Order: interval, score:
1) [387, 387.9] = 4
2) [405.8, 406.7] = 1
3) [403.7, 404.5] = 1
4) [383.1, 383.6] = 5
